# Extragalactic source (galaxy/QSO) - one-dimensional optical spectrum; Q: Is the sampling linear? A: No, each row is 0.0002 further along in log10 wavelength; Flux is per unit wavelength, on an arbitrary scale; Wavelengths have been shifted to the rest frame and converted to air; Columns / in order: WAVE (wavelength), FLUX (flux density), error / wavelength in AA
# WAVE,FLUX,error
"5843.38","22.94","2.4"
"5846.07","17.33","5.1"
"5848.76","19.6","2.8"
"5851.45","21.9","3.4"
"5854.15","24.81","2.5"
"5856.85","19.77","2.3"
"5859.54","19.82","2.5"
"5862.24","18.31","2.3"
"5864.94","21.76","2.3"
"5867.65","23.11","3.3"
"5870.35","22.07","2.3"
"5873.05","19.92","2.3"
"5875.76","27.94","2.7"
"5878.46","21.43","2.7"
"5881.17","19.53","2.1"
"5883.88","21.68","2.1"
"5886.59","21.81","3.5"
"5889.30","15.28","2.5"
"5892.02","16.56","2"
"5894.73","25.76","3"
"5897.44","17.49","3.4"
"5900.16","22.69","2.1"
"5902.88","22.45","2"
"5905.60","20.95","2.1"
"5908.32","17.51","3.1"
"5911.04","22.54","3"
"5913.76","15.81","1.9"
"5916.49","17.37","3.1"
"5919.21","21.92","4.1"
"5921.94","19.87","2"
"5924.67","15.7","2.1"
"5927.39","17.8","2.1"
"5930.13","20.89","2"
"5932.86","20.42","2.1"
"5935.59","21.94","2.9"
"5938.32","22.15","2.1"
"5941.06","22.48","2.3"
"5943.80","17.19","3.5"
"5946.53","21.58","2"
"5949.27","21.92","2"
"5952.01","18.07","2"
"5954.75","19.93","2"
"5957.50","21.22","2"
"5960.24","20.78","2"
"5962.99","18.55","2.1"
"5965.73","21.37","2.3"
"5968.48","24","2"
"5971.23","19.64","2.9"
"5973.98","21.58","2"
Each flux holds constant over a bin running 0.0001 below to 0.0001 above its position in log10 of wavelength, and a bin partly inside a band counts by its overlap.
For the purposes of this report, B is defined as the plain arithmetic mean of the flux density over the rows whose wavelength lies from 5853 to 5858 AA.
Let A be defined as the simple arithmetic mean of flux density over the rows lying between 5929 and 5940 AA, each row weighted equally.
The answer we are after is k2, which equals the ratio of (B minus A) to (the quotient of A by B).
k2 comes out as 1.0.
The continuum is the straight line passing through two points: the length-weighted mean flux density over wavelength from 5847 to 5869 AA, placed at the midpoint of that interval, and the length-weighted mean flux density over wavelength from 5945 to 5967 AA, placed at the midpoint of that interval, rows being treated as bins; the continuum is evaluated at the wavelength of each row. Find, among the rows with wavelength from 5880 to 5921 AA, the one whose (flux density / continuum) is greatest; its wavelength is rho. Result 5894.73 AA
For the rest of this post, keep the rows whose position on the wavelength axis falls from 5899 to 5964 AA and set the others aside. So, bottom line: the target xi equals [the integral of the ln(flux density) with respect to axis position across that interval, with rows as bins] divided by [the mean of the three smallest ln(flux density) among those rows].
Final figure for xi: 70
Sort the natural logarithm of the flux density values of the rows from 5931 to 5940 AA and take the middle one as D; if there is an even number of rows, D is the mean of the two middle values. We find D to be 3.09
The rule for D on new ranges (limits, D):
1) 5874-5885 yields 3.07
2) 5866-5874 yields 3.09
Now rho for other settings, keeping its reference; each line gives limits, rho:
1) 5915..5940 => 5938.32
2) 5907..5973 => 5968.48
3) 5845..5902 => 5875.76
